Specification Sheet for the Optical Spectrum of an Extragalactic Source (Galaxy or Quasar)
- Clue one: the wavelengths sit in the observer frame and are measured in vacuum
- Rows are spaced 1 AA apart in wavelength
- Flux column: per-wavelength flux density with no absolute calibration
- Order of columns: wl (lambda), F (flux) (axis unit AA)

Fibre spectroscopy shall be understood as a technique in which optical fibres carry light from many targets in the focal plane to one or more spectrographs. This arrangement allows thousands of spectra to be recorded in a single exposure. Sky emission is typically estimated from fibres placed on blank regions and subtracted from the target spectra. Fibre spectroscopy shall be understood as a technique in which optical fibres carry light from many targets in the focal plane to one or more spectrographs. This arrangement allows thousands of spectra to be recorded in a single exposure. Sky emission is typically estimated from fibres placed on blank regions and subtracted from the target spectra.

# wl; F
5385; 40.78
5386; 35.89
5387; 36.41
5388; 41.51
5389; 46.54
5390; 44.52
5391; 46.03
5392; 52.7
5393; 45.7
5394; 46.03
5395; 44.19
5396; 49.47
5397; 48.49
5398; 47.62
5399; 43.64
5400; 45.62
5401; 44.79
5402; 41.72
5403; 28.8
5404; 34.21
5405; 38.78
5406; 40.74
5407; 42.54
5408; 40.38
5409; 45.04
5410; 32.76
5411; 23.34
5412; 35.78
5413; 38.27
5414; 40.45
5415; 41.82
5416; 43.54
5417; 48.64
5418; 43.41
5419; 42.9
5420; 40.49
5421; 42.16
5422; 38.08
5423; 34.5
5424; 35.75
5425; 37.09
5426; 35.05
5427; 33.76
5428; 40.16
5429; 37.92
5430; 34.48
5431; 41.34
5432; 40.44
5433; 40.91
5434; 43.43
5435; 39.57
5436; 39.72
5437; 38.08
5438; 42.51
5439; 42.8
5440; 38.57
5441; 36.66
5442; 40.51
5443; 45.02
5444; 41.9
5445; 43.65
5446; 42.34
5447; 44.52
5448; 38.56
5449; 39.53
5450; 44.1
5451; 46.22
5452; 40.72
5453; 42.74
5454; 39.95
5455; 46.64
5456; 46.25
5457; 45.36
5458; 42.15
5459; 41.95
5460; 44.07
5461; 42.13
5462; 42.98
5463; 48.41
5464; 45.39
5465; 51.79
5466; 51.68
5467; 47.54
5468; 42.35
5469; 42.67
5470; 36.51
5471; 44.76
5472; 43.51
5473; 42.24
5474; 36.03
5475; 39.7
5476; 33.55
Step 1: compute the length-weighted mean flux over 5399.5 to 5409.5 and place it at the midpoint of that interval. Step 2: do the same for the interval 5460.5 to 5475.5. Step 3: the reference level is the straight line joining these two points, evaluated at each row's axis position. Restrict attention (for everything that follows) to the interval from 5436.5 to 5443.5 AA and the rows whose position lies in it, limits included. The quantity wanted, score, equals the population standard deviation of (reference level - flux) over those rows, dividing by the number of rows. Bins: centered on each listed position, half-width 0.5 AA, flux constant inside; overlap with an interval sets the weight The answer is 2.7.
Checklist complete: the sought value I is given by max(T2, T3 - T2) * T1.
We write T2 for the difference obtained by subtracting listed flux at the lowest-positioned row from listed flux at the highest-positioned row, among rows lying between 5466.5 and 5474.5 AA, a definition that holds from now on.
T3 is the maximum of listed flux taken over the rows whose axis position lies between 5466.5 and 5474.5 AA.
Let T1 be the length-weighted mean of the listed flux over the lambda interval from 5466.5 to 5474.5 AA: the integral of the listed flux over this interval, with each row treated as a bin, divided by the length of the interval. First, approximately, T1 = 42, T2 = -12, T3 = 47.54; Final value 2477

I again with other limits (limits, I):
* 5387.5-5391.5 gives 1876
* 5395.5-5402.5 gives 2627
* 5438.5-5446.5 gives 1884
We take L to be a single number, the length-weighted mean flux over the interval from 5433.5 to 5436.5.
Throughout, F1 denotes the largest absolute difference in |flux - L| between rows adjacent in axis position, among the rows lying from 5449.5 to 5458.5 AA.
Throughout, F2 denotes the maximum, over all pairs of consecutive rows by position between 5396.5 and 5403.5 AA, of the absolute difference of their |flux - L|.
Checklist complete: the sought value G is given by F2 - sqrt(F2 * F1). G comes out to 4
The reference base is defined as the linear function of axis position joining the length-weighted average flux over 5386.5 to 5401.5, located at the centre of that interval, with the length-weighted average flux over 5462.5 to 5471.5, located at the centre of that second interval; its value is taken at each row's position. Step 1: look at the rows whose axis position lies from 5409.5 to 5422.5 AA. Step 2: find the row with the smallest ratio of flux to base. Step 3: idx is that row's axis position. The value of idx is 5411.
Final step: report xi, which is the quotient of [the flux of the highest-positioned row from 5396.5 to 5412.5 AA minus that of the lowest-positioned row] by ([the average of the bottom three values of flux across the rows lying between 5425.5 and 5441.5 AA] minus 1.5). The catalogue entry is -0.4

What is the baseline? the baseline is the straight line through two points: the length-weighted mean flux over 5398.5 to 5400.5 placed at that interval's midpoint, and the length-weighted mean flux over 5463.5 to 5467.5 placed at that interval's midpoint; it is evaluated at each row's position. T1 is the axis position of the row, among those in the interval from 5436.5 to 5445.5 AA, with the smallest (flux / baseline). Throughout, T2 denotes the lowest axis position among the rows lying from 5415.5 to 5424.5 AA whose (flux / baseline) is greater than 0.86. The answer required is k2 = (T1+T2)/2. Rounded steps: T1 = 5441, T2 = 5416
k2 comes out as 5428.5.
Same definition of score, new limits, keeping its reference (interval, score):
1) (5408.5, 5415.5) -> 6.6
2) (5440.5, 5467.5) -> 3.3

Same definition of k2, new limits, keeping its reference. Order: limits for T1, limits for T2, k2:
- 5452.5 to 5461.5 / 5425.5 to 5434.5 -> 5441.0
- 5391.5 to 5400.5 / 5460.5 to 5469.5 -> 5430.0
